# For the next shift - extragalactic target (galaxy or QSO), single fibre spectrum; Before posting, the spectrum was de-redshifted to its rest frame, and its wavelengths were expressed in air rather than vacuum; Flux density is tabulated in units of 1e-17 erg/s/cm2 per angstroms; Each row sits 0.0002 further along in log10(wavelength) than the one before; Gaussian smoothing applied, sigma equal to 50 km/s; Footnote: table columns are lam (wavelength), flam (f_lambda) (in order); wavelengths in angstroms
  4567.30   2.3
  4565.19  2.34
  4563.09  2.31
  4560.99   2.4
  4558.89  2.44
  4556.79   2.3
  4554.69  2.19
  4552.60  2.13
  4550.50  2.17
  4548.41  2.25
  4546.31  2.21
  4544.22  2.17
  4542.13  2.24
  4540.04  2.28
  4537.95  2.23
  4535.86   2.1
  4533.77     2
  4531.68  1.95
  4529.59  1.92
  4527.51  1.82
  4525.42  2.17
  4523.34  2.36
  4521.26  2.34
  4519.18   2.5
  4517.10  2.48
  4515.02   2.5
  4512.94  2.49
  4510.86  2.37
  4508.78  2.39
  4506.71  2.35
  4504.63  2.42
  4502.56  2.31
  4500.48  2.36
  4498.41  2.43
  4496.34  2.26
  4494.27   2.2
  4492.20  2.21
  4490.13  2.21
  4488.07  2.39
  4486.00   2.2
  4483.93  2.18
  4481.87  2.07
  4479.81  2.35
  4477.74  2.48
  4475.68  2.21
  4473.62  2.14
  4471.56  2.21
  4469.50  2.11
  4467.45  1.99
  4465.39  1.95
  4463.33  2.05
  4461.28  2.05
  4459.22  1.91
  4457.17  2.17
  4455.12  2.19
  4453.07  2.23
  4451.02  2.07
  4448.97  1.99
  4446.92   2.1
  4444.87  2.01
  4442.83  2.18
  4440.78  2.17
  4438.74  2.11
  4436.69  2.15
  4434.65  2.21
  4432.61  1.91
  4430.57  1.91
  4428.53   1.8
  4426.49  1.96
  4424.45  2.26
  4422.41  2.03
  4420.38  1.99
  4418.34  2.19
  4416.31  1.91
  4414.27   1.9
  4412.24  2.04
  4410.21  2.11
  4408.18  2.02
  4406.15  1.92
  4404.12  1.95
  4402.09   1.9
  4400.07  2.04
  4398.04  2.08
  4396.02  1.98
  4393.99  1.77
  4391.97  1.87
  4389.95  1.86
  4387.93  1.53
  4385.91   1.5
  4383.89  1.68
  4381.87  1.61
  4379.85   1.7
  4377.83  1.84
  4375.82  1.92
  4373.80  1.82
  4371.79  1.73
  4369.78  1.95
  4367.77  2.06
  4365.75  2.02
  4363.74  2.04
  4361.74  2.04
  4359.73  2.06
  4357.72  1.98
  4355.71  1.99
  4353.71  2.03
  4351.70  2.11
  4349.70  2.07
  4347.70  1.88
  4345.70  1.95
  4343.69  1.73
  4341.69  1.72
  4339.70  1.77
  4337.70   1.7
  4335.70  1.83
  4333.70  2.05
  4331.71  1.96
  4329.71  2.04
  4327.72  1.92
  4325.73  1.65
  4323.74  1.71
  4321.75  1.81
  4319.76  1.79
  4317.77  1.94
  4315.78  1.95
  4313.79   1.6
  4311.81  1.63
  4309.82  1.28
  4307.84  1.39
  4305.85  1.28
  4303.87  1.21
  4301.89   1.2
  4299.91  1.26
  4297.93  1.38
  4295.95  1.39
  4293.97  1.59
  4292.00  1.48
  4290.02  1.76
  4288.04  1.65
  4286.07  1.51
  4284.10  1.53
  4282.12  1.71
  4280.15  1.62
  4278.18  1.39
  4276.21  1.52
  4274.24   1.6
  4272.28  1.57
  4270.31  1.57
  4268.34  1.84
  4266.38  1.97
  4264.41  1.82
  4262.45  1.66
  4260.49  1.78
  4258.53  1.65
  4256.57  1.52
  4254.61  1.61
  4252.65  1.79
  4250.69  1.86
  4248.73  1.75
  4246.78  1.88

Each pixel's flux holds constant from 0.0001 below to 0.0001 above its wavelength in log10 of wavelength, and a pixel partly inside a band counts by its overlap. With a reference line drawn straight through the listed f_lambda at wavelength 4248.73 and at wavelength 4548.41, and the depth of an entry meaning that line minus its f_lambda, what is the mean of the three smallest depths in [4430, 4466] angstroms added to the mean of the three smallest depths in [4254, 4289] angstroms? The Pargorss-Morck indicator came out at -0.23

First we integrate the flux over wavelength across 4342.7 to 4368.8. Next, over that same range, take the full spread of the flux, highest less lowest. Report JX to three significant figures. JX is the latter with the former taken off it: -51.7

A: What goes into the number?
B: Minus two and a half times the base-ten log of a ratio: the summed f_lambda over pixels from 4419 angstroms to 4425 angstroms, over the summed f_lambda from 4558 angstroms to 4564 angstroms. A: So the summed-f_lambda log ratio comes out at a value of 0.14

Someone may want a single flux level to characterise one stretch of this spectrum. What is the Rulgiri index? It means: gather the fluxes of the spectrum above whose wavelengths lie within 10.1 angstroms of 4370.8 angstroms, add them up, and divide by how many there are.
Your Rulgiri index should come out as 1.91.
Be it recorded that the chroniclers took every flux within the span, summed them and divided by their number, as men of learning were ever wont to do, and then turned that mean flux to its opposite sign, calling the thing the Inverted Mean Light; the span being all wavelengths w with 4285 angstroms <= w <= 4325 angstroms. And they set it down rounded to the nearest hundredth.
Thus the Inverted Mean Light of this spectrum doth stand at -1.54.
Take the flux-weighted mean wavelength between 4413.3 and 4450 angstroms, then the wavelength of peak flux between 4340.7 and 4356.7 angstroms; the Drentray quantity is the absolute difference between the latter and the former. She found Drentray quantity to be 80.1 angstroms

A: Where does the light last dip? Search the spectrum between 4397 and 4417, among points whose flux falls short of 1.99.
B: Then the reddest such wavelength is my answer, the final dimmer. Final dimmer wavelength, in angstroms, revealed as 4416.31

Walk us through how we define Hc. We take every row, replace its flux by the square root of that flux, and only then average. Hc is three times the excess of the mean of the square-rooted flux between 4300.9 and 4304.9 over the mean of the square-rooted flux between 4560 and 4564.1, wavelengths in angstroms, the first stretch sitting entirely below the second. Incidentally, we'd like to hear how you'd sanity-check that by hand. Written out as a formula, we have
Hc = -1.31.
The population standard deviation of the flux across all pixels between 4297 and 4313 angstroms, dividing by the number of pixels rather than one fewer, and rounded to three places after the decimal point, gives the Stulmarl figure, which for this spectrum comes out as 0.131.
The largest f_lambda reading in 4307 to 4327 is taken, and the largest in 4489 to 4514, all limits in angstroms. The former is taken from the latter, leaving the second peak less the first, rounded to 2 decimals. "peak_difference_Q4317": 0.54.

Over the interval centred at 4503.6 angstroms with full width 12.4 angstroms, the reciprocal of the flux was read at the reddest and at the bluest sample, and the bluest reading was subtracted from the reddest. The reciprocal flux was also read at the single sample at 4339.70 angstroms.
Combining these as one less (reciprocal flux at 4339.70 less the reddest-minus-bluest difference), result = 0.44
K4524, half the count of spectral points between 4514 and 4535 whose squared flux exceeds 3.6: 4.5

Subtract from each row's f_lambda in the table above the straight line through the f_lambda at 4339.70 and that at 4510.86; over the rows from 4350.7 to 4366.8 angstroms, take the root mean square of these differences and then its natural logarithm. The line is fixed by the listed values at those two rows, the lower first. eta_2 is -1.60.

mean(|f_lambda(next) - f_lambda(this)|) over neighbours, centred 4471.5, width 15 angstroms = 0.112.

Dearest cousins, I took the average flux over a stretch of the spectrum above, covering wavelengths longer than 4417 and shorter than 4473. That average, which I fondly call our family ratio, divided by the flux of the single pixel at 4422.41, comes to 1.02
